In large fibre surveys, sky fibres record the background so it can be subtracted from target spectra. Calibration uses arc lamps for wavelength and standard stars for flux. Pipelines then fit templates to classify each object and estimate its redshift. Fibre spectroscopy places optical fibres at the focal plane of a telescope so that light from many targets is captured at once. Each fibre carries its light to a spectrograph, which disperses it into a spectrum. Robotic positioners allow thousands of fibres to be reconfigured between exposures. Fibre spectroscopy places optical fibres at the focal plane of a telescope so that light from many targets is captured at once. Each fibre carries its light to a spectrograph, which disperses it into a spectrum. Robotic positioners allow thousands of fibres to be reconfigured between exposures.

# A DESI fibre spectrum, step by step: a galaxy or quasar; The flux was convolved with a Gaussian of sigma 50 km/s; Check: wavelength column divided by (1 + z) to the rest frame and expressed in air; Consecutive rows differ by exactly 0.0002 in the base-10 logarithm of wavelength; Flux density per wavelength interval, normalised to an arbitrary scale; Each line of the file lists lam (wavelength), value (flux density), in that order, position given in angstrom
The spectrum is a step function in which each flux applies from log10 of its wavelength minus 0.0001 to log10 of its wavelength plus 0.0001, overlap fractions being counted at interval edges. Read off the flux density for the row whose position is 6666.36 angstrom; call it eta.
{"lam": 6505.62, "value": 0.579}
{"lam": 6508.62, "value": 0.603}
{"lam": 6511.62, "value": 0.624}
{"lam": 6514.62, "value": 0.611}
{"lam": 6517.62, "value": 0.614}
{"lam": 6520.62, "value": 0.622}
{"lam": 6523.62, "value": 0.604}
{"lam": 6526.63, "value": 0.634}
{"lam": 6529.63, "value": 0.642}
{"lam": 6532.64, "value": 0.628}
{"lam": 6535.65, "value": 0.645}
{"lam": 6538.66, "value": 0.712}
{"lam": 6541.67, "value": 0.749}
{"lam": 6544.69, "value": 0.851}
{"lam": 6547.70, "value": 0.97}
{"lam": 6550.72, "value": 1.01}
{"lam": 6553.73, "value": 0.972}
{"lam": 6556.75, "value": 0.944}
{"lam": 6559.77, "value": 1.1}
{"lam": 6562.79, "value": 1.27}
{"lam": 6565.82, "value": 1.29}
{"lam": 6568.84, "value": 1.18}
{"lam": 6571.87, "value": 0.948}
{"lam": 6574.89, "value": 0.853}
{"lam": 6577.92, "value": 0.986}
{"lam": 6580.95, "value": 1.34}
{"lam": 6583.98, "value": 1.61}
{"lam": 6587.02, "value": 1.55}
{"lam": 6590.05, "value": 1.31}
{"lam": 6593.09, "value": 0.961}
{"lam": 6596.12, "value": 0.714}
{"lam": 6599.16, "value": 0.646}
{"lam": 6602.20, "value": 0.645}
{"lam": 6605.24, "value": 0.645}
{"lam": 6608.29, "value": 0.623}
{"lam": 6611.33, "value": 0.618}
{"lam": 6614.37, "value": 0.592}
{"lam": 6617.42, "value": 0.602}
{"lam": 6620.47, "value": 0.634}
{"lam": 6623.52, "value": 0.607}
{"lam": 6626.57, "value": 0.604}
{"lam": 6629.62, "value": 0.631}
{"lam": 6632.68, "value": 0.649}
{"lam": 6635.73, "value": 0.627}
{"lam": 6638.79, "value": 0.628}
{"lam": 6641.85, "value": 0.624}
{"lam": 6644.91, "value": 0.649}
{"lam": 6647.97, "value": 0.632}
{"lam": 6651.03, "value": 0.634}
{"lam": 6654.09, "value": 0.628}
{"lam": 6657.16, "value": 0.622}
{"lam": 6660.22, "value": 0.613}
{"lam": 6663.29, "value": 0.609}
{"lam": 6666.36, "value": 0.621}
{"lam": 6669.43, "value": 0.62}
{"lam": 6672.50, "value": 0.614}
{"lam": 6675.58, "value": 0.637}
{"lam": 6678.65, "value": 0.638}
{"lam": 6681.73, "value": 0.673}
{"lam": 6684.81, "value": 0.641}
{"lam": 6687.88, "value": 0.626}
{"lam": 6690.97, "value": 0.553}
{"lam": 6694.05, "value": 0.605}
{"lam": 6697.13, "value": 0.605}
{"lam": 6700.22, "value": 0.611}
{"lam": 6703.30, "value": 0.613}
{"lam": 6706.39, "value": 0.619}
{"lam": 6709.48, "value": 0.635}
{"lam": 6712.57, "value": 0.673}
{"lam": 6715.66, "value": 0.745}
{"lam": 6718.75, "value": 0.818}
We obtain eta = 0.621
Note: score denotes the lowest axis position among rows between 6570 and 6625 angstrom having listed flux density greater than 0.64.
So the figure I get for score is 6571.87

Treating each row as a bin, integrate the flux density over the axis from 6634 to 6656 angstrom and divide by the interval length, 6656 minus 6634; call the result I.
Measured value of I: 0.632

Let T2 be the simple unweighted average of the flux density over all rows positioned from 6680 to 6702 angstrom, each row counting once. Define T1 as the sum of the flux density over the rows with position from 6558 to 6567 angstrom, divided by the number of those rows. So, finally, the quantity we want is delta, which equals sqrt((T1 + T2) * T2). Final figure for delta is 1.06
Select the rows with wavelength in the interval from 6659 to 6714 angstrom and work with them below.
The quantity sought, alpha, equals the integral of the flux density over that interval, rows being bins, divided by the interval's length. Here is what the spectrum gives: 0.62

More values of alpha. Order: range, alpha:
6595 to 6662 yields 0.63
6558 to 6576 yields 1.11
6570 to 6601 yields 1.09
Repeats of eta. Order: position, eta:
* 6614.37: 0.592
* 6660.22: 0.613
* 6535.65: 0.645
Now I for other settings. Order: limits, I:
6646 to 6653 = 0.634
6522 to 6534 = 0.627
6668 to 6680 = 0.627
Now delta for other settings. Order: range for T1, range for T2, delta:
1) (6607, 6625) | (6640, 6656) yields 0.89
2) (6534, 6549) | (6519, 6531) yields 0.94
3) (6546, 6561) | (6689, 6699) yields 0.97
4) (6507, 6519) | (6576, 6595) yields 1.57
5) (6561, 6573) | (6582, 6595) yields 1.85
